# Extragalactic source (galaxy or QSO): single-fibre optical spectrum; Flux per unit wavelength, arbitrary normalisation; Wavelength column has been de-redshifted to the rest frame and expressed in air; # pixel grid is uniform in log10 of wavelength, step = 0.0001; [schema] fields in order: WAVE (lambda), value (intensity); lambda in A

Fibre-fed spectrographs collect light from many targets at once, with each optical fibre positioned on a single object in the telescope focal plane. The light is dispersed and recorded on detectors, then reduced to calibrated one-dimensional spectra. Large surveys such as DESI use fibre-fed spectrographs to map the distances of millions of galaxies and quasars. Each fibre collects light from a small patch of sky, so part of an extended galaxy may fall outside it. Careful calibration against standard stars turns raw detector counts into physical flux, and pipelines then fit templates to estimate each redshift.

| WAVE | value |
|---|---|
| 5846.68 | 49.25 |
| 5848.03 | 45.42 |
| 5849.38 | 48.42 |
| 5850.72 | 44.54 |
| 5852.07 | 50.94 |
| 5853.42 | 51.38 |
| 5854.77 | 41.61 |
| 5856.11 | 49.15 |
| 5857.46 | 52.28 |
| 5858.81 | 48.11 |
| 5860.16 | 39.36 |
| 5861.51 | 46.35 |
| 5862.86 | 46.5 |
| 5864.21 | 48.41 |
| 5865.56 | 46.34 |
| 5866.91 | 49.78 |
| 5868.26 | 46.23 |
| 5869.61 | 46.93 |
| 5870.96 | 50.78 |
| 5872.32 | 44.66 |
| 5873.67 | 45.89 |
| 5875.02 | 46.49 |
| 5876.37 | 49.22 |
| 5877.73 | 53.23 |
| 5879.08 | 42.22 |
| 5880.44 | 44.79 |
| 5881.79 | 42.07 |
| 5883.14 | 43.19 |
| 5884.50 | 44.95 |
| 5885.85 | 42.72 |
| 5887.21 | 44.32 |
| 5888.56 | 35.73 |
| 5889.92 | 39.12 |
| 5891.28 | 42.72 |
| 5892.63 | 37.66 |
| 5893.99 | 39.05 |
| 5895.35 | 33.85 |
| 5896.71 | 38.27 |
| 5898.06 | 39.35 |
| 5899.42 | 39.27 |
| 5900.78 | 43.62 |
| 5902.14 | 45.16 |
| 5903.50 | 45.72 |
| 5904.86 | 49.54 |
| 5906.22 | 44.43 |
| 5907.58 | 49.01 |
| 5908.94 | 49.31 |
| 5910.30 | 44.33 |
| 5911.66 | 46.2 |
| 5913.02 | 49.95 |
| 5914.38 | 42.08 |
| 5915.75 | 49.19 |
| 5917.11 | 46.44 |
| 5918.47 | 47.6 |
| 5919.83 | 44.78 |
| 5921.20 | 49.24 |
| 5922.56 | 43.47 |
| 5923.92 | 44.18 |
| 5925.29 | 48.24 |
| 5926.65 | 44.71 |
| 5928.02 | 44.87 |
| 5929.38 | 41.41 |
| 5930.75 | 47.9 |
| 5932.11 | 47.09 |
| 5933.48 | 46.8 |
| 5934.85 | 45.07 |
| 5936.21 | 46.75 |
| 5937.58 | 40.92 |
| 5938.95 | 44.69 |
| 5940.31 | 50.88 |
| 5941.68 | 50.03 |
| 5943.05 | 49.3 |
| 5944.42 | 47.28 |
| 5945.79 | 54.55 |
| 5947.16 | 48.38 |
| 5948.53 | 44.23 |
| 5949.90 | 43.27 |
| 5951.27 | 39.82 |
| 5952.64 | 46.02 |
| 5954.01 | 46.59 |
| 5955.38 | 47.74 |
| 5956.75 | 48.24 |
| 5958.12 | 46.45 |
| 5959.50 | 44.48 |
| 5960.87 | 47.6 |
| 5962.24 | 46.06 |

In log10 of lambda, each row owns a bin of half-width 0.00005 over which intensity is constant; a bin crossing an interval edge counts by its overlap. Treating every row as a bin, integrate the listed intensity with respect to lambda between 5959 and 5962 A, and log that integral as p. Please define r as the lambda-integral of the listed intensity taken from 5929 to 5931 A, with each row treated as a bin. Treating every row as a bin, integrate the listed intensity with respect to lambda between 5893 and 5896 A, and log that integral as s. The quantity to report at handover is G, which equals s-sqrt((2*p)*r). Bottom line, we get -47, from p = 139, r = 89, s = 110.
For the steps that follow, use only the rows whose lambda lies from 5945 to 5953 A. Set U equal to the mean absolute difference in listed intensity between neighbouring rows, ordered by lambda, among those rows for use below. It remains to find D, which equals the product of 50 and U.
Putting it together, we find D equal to 209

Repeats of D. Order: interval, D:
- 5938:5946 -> 171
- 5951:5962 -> 109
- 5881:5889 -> 153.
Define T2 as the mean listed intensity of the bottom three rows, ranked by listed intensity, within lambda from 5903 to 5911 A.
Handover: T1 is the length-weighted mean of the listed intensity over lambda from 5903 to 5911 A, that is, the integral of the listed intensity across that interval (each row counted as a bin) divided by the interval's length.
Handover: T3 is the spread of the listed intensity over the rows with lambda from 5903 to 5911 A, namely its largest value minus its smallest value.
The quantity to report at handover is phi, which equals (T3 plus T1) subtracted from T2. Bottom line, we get -7.5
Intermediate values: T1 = 47.1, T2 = 44.8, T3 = 5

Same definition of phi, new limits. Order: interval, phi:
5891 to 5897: -10.3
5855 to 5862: -15.1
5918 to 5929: -7.4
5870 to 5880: -14.1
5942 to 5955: -19.0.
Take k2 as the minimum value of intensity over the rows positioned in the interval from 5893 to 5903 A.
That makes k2 33.85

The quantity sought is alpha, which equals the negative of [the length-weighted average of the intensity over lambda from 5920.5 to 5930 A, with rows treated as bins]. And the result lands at -45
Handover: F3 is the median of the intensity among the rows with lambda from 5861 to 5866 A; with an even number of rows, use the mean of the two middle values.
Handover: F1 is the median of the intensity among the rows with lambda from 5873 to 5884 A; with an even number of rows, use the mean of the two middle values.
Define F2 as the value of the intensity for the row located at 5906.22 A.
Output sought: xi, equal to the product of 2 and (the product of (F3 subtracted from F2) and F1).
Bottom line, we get -181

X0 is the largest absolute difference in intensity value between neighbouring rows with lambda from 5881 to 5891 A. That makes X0 8.6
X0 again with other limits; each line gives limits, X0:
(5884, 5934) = 8.6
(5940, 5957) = 7.3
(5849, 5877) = 9.8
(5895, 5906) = 4.4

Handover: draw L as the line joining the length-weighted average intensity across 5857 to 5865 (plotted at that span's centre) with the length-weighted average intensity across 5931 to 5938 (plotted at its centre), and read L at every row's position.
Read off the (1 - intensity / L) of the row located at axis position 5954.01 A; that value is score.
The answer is -0.03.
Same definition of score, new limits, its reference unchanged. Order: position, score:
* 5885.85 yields 0.08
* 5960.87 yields -0.05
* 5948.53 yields 0.03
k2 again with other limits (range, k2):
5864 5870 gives 46.23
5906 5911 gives 44.33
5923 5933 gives 41.41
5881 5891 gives 35.73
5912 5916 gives 42.08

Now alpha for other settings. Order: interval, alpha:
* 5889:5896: -38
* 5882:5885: -44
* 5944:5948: -50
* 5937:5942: -47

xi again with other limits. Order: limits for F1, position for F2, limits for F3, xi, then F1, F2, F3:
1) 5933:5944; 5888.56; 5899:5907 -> -848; 46.8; 35.73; 44.8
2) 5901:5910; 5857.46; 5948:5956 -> 678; 47.4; 52.28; 45.1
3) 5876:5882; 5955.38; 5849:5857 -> -94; 44.8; 47.74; 48.8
